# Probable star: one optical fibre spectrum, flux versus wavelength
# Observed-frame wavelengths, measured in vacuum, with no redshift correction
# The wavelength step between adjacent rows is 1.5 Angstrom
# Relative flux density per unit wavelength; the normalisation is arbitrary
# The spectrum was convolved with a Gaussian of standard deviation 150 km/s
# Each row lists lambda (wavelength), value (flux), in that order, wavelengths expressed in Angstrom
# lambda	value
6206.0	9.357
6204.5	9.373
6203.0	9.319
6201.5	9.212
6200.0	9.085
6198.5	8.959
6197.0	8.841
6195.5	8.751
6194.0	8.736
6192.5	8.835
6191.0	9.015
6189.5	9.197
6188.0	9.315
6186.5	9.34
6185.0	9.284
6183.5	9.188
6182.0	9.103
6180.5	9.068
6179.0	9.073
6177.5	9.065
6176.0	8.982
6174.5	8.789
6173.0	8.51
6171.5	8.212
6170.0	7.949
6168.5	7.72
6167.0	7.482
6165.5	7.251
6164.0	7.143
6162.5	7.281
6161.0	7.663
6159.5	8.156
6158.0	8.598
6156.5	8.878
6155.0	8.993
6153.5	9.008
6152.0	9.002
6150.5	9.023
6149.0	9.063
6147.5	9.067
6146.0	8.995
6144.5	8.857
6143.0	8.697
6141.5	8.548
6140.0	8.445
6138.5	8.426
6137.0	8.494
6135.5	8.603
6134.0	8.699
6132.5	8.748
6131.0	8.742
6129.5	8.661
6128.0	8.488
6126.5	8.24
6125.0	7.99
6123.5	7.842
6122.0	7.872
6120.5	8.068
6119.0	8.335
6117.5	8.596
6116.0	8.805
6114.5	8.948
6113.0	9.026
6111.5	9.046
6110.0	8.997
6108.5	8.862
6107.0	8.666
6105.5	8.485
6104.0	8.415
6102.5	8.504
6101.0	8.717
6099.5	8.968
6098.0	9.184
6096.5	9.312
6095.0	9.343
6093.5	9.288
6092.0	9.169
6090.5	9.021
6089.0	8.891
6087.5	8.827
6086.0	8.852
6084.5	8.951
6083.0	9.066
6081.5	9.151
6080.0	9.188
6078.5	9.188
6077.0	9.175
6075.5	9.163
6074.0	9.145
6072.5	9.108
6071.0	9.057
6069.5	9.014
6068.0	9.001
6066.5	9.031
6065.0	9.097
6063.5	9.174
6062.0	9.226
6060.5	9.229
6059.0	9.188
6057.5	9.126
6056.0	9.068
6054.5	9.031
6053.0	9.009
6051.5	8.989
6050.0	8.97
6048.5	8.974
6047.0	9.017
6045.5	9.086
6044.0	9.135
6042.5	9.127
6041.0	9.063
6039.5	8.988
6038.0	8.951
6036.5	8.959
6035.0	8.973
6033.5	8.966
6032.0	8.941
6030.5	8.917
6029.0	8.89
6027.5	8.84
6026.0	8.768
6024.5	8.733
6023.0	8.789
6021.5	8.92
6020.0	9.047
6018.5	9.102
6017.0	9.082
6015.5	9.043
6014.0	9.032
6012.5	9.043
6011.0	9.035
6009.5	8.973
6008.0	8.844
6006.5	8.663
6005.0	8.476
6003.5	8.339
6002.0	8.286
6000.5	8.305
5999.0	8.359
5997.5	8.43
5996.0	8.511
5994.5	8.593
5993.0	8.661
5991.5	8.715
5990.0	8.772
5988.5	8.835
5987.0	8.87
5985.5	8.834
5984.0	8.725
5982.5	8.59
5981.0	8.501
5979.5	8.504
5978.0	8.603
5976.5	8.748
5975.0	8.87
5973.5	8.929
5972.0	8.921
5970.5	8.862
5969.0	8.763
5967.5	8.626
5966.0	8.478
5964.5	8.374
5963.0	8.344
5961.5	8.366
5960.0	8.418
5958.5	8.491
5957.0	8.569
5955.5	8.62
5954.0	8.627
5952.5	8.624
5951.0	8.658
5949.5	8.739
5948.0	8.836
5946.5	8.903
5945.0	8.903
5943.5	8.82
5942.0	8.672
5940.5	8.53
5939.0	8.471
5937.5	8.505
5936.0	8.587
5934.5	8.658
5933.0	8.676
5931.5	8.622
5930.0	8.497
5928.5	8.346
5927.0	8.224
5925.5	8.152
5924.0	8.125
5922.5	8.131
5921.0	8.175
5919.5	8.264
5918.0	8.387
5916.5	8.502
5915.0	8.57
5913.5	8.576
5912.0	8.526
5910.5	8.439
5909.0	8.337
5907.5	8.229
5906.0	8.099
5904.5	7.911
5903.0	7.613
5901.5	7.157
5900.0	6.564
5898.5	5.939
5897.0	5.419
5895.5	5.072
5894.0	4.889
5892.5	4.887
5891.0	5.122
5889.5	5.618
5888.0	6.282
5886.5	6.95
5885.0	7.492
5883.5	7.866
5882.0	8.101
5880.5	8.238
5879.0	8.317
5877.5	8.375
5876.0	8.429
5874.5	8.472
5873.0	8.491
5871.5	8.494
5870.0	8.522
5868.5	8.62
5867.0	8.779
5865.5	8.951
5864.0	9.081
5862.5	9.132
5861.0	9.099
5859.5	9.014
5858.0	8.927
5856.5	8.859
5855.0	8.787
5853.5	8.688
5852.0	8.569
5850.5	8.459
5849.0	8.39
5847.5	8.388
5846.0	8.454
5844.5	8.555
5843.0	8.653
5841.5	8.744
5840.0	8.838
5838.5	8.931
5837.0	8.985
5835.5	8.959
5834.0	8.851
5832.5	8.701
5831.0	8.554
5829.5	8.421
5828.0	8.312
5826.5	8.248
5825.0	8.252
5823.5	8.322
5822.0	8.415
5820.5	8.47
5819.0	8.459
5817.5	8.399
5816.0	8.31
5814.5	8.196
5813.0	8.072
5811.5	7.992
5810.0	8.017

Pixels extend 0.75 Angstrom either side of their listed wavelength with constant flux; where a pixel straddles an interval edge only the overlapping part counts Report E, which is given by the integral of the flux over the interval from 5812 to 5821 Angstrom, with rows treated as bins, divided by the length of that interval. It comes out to 8.3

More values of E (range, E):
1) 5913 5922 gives 8.4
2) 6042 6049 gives 9.1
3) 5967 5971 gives 8.8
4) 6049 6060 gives 9.1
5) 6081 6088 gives 9.0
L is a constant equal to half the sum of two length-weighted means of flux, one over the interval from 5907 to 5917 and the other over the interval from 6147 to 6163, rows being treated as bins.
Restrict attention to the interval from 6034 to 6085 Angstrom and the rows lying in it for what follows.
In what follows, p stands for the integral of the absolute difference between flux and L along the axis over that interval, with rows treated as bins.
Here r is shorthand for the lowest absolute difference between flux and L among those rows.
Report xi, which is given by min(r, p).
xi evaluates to 0.409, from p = 27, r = 0.41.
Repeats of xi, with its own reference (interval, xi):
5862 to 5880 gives 0.020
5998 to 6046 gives 0.066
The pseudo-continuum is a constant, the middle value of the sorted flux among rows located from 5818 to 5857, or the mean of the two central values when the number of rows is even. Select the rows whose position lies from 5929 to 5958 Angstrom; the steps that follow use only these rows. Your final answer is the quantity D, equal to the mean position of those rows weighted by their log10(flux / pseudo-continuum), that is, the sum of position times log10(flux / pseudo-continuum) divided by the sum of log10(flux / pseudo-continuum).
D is 5946.1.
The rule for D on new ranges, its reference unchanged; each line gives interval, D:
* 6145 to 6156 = 6150.4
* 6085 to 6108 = 6093.7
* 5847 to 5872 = 5862.4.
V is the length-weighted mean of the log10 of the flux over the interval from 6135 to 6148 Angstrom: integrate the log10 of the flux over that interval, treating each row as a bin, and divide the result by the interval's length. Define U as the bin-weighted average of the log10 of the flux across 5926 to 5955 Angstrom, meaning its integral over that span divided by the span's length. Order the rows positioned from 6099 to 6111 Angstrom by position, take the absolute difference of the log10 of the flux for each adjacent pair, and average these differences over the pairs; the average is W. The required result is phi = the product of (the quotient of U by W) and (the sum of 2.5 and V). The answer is 397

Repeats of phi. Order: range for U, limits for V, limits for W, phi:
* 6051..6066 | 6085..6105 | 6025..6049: 1796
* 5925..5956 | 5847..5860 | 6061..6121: 666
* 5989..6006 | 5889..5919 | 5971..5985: 753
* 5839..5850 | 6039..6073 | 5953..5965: 1408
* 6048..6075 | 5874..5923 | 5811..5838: 741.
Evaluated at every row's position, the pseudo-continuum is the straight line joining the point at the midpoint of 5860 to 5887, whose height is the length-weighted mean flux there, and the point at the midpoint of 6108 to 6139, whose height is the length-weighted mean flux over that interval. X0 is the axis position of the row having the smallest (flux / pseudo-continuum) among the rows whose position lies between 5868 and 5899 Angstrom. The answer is 5892.5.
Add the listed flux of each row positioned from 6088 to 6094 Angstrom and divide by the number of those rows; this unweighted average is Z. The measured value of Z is 9.09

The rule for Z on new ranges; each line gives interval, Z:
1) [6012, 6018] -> 9.05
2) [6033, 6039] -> 8.96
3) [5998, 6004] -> 8.32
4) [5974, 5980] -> 8.68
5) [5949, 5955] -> 8.66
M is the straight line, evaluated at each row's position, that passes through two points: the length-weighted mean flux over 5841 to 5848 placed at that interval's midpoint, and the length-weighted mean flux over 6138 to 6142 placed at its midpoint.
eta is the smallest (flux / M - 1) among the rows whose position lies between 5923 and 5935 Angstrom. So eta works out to -0.05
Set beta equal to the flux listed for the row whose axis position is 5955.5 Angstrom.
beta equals 8.62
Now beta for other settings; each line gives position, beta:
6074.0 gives 9.145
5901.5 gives 7.157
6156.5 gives 8.878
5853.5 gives 8.688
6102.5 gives 8.504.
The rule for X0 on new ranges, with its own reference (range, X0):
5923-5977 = 5924.0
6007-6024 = 6023.0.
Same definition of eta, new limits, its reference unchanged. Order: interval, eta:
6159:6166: -0.16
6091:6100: 0.06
